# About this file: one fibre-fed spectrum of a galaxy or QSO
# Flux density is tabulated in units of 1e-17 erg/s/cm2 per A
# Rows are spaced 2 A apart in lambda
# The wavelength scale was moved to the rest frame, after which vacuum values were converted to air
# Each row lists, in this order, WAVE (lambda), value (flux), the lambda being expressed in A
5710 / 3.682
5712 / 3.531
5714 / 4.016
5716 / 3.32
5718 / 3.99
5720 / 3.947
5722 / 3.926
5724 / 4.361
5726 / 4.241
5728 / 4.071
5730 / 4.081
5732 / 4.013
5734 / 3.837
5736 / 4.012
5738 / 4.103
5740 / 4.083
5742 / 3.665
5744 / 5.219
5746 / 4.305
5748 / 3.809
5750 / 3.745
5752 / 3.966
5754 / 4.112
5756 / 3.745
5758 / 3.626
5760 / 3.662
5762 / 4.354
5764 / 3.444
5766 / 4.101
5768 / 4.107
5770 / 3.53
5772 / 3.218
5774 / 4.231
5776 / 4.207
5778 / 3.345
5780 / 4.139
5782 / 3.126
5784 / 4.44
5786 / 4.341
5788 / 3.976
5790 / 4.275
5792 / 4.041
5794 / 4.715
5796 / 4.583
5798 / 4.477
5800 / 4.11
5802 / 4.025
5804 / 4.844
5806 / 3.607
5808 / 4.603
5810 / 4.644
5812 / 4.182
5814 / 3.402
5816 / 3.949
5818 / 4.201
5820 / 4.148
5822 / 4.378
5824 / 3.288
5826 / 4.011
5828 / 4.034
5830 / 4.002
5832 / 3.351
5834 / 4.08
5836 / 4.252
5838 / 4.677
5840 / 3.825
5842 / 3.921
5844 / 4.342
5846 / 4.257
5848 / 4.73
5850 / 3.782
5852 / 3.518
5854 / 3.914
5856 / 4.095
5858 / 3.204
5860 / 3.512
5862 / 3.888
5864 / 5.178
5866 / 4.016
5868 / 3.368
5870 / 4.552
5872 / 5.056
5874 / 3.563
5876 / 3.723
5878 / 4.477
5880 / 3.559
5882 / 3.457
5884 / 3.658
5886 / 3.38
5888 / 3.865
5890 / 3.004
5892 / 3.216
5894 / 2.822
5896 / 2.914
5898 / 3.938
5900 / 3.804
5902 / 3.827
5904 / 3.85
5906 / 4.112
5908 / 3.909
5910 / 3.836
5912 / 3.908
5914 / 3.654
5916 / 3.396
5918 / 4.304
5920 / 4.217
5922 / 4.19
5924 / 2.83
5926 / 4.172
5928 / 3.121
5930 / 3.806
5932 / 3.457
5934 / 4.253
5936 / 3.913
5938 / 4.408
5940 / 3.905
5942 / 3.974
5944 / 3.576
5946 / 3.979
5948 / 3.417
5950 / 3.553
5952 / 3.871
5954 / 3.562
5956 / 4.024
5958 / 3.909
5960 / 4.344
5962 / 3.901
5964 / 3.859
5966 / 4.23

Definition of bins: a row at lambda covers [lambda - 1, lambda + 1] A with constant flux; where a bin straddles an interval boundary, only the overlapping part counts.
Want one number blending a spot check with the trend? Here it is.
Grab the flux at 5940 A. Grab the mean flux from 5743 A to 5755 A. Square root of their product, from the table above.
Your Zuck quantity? 4.05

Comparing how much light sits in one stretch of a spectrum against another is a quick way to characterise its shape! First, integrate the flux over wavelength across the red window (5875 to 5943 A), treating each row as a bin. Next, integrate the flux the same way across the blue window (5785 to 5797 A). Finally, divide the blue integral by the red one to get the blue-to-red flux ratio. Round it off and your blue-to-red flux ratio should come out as 0.2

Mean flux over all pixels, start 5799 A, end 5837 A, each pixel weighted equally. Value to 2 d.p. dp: 4.06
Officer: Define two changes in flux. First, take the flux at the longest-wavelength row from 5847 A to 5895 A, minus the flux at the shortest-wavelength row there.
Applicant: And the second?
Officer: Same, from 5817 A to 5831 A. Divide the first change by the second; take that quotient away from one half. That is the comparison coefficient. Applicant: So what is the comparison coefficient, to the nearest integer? -9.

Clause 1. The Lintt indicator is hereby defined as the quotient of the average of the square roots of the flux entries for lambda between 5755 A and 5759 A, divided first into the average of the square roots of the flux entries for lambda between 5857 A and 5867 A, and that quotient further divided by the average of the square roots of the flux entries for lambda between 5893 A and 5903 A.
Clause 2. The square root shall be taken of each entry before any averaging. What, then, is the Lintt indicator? 0.56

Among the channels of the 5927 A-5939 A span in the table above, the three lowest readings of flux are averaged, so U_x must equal 3.5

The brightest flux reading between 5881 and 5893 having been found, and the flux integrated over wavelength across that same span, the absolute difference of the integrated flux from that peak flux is 37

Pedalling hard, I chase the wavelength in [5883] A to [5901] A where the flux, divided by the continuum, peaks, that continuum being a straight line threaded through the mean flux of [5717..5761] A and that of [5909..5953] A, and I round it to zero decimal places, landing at 5898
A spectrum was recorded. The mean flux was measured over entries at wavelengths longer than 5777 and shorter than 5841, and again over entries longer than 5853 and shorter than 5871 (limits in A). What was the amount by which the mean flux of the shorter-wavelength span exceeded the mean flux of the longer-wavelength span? 0.13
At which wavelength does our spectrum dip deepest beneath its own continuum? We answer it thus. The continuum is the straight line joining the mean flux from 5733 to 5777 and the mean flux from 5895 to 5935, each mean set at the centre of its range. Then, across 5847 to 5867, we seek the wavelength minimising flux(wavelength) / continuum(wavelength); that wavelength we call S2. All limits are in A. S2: 5858 A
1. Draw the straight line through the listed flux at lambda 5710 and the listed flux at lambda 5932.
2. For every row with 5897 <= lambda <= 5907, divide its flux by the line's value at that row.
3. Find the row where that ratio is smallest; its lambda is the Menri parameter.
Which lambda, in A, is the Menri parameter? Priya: 5900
